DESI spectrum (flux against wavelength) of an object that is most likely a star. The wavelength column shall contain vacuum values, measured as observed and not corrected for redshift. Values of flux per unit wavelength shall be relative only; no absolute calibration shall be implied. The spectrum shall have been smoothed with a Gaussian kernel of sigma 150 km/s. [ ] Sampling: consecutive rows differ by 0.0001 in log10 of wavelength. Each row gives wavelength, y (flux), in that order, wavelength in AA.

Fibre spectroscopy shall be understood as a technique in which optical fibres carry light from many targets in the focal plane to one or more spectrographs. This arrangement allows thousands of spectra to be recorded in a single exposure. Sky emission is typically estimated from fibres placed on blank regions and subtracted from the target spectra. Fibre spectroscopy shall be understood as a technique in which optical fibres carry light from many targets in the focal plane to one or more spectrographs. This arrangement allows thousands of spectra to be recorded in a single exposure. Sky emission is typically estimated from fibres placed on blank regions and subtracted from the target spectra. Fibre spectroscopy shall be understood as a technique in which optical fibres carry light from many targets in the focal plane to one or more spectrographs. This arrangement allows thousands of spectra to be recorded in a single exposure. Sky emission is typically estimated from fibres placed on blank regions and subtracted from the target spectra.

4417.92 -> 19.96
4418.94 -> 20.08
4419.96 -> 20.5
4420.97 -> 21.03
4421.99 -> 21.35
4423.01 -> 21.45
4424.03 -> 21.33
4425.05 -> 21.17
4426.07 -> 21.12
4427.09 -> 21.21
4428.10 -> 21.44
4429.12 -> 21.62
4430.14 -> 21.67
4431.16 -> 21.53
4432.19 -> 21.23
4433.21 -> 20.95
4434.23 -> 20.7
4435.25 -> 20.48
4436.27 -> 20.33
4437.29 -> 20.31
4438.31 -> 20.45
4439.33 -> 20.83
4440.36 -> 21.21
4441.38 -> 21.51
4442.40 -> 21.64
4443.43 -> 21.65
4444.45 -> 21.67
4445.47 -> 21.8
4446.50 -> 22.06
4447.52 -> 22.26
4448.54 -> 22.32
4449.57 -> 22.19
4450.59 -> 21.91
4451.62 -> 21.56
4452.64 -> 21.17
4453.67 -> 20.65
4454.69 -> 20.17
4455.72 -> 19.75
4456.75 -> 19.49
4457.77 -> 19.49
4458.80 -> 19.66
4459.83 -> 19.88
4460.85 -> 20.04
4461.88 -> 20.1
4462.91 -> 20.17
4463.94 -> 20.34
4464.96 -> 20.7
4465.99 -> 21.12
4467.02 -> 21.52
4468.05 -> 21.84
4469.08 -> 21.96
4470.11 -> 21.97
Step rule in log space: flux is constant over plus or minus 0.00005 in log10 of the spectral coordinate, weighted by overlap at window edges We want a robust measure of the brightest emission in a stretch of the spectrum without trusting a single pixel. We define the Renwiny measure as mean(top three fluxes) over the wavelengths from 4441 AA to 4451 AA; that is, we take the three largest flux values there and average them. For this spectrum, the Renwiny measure 22.3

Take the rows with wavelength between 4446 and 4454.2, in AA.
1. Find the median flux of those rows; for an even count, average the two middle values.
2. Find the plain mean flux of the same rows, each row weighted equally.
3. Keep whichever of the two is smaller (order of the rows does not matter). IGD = 21.8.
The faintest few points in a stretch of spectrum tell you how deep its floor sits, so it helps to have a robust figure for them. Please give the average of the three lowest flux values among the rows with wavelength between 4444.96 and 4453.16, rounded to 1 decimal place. 21.5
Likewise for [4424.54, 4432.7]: 21.2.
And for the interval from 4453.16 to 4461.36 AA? 19.5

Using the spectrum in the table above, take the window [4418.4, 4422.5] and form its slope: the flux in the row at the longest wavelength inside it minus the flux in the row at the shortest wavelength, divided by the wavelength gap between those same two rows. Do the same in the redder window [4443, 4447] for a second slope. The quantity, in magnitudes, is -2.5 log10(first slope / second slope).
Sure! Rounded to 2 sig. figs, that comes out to -1.2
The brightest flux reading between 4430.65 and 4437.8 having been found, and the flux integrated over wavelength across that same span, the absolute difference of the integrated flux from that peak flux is 127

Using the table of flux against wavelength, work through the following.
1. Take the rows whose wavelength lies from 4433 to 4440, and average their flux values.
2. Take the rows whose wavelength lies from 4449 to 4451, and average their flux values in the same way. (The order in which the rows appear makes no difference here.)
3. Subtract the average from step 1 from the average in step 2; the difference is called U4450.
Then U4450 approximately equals 1.5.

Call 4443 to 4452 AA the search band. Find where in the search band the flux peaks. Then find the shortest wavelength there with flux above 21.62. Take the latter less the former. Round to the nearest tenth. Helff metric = -5.1 AA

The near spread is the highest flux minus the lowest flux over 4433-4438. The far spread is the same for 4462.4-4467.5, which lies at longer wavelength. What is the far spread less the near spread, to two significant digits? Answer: 0.71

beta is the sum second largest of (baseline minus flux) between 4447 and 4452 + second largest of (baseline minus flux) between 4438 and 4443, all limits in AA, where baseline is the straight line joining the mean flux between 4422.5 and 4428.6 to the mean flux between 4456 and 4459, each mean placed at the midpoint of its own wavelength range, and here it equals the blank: -2.3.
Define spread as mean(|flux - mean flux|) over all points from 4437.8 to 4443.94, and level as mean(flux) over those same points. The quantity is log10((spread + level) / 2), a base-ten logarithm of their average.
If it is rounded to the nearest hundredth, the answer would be 1.03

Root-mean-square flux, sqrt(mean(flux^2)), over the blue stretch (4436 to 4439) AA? 20.36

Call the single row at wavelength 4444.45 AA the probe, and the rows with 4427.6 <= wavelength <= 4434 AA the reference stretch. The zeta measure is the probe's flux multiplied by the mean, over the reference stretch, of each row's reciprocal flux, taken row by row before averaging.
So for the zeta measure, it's 1.01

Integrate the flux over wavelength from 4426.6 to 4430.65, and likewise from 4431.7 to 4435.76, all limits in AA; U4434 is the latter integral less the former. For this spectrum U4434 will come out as -3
